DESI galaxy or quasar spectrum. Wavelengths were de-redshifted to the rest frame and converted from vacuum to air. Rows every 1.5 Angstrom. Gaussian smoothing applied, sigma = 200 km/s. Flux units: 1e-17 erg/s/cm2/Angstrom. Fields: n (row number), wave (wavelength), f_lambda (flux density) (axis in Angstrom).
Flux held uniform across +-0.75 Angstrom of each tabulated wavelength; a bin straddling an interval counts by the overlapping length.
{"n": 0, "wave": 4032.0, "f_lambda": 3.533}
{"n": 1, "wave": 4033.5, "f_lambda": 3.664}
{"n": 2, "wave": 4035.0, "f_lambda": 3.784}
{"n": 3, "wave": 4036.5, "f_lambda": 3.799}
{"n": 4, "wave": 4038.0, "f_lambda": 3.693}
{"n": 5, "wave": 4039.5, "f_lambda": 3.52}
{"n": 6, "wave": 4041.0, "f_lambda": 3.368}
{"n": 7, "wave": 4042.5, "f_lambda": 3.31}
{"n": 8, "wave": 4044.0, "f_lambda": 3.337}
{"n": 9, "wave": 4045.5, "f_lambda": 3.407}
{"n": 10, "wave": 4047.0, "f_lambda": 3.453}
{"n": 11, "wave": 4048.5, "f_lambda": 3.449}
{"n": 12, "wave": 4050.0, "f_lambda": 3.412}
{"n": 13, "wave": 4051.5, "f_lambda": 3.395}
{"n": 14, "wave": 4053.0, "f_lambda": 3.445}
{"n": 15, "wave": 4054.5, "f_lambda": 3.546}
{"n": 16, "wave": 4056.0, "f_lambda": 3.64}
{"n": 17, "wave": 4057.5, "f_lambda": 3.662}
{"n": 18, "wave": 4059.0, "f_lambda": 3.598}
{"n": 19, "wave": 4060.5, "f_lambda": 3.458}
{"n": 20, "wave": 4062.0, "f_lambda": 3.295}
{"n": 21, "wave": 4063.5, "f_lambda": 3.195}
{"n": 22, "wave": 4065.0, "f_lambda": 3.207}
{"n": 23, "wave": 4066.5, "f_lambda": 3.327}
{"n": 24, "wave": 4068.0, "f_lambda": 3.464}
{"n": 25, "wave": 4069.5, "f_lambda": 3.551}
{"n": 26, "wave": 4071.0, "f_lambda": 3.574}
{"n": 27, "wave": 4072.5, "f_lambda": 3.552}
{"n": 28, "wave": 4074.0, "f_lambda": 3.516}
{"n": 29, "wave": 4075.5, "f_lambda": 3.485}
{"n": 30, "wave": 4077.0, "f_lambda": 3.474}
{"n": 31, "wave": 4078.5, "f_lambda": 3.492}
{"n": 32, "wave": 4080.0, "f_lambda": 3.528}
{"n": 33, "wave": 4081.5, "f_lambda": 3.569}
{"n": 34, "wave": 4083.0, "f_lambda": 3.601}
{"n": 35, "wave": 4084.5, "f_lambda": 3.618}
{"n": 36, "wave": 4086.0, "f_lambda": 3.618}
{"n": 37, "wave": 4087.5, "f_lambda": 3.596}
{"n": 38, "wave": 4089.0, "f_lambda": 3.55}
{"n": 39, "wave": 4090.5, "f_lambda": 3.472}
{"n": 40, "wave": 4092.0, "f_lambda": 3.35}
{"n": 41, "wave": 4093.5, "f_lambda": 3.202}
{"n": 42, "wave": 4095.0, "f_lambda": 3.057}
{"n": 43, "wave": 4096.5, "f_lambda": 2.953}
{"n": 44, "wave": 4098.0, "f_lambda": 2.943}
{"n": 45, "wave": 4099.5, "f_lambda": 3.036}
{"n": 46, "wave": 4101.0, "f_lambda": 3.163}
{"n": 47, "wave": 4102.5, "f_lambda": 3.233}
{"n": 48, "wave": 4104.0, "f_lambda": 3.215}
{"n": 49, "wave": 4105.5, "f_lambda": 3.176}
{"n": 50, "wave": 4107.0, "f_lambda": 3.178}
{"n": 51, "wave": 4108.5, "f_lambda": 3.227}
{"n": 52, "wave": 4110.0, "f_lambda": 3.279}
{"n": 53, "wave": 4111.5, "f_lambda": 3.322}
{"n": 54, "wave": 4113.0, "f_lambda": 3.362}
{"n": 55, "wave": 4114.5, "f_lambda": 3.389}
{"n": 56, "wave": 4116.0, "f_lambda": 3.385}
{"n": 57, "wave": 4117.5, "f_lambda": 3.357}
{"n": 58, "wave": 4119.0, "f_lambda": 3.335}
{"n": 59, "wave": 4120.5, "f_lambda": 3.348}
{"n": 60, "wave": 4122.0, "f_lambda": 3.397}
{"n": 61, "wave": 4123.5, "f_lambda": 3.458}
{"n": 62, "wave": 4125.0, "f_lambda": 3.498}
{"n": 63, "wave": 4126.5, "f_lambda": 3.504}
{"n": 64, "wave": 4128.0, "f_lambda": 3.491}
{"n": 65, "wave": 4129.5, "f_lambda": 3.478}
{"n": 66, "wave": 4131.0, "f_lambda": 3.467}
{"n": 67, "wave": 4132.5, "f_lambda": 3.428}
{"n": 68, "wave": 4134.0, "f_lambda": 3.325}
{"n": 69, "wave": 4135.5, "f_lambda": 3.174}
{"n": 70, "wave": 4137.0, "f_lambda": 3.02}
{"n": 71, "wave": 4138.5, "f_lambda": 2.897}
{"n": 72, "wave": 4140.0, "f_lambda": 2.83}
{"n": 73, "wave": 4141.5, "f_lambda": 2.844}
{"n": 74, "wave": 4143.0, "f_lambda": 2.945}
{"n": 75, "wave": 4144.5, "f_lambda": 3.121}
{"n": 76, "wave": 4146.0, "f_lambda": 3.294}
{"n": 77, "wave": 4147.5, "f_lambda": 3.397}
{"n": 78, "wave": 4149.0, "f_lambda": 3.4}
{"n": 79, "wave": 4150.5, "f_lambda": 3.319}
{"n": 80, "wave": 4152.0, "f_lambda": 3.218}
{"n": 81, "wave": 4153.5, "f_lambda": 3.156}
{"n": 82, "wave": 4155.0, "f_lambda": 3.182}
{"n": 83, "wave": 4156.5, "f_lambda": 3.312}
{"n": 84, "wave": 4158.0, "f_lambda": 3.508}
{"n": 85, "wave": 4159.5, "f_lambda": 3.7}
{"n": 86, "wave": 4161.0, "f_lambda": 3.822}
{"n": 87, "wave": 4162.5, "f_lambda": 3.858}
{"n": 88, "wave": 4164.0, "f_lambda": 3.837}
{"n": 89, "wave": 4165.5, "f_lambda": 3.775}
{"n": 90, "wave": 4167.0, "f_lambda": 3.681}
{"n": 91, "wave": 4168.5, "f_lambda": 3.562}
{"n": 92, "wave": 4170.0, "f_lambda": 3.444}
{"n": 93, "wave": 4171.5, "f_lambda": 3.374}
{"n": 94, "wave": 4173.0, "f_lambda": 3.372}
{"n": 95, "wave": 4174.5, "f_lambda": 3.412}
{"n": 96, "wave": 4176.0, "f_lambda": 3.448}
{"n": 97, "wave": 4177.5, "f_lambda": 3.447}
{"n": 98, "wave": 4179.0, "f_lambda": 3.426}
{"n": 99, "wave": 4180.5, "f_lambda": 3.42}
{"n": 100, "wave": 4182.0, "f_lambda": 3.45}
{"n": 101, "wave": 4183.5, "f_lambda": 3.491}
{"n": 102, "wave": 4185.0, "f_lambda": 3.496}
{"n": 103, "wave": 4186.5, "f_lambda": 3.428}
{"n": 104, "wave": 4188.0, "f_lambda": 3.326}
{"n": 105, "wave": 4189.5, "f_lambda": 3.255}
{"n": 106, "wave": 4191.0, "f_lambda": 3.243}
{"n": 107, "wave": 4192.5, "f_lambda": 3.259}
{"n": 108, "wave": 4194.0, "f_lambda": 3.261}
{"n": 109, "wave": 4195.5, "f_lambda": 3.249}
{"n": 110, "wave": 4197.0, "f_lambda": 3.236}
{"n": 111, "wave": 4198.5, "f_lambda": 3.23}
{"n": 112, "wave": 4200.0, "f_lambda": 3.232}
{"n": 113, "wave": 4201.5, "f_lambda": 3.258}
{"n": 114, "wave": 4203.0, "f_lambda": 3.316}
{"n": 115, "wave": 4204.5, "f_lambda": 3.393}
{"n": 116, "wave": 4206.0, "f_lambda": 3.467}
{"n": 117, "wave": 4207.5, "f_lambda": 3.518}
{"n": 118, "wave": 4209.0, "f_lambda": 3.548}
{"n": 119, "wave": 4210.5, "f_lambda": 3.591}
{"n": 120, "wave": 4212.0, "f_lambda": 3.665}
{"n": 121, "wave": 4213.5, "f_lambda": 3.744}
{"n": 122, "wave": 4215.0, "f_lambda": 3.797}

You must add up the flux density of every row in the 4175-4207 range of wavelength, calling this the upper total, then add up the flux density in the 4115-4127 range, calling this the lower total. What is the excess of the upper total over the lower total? 43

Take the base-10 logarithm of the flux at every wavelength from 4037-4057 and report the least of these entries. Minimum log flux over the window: 0.520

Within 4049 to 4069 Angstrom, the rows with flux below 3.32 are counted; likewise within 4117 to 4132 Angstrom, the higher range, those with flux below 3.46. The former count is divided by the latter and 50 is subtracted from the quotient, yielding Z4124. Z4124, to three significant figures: -49.4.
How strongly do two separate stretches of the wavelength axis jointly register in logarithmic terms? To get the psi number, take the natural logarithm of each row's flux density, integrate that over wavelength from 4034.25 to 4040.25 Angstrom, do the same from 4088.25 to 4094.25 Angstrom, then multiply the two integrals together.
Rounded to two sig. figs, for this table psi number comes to 57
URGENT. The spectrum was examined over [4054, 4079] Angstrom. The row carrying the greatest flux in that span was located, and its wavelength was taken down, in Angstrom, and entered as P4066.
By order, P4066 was 4057.5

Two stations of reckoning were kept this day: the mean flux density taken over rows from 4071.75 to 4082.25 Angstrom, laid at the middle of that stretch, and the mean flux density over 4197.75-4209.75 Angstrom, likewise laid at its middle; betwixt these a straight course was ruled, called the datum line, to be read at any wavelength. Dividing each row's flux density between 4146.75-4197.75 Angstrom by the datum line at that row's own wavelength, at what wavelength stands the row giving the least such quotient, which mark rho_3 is 4153.5 Angstrom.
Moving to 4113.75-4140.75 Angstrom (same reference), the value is 4140.0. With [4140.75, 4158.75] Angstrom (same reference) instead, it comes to 4141.5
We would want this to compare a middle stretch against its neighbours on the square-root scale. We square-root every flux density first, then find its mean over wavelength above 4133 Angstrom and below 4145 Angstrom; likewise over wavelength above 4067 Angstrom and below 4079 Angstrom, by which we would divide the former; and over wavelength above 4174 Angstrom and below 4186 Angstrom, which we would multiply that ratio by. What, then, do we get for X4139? 1.72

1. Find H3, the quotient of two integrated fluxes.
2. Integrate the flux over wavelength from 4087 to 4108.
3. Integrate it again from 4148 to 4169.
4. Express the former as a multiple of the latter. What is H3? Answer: 0.91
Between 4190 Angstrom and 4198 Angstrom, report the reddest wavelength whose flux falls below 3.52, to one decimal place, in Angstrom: 4197.0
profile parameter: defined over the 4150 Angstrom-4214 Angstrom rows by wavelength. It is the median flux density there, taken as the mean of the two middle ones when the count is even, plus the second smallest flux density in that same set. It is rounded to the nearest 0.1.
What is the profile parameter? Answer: 6.6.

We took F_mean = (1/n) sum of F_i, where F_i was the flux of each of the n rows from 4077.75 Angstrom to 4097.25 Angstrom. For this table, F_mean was 3.43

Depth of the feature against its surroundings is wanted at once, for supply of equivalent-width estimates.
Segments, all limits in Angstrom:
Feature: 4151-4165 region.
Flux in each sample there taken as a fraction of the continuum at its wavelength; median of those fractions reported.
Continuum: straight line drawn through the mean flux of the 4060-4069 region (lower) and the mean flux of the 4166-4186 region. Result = 1.02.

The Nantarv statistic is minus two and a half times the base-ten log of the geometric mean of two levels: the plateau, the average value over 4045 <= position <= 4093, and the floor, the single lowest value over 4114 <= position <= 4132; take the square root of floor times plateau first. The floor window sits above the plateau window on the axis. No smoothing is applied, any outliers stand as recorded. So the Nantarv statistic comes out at -1.33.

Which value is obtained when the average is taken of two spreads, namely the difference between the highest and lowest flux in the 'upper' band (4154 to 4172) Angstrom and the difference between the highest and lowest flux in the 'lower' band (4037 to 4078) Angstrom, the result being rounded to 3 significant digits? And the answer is 0.587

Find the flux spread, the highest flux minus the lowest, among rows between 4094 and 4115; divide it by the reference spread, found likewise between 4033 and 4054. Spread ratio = 0.91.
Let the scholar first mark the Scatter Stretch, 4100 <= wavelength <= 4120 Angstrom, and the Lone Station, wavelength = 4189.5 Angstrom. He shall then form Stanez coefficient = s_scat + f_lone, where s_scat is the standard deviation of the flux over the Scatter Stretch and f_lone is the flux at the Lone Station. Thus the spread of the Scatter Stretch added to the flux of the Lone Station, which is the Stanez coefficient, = 3.34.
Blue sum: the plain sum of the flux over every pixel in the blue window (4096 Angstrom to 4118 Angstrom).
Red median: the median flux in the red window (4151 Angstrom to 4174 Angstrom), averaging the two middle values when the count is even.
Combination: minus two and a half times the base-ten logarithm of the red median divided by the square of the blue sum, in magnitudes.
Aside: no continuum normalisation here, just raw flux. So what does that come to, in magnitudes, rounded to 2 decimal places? 7.05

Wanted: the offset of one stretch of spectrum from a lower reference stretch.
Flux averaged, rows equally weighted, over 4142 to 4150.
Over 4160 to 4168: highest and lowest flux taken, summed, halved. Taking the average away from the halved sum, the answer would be 0.5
